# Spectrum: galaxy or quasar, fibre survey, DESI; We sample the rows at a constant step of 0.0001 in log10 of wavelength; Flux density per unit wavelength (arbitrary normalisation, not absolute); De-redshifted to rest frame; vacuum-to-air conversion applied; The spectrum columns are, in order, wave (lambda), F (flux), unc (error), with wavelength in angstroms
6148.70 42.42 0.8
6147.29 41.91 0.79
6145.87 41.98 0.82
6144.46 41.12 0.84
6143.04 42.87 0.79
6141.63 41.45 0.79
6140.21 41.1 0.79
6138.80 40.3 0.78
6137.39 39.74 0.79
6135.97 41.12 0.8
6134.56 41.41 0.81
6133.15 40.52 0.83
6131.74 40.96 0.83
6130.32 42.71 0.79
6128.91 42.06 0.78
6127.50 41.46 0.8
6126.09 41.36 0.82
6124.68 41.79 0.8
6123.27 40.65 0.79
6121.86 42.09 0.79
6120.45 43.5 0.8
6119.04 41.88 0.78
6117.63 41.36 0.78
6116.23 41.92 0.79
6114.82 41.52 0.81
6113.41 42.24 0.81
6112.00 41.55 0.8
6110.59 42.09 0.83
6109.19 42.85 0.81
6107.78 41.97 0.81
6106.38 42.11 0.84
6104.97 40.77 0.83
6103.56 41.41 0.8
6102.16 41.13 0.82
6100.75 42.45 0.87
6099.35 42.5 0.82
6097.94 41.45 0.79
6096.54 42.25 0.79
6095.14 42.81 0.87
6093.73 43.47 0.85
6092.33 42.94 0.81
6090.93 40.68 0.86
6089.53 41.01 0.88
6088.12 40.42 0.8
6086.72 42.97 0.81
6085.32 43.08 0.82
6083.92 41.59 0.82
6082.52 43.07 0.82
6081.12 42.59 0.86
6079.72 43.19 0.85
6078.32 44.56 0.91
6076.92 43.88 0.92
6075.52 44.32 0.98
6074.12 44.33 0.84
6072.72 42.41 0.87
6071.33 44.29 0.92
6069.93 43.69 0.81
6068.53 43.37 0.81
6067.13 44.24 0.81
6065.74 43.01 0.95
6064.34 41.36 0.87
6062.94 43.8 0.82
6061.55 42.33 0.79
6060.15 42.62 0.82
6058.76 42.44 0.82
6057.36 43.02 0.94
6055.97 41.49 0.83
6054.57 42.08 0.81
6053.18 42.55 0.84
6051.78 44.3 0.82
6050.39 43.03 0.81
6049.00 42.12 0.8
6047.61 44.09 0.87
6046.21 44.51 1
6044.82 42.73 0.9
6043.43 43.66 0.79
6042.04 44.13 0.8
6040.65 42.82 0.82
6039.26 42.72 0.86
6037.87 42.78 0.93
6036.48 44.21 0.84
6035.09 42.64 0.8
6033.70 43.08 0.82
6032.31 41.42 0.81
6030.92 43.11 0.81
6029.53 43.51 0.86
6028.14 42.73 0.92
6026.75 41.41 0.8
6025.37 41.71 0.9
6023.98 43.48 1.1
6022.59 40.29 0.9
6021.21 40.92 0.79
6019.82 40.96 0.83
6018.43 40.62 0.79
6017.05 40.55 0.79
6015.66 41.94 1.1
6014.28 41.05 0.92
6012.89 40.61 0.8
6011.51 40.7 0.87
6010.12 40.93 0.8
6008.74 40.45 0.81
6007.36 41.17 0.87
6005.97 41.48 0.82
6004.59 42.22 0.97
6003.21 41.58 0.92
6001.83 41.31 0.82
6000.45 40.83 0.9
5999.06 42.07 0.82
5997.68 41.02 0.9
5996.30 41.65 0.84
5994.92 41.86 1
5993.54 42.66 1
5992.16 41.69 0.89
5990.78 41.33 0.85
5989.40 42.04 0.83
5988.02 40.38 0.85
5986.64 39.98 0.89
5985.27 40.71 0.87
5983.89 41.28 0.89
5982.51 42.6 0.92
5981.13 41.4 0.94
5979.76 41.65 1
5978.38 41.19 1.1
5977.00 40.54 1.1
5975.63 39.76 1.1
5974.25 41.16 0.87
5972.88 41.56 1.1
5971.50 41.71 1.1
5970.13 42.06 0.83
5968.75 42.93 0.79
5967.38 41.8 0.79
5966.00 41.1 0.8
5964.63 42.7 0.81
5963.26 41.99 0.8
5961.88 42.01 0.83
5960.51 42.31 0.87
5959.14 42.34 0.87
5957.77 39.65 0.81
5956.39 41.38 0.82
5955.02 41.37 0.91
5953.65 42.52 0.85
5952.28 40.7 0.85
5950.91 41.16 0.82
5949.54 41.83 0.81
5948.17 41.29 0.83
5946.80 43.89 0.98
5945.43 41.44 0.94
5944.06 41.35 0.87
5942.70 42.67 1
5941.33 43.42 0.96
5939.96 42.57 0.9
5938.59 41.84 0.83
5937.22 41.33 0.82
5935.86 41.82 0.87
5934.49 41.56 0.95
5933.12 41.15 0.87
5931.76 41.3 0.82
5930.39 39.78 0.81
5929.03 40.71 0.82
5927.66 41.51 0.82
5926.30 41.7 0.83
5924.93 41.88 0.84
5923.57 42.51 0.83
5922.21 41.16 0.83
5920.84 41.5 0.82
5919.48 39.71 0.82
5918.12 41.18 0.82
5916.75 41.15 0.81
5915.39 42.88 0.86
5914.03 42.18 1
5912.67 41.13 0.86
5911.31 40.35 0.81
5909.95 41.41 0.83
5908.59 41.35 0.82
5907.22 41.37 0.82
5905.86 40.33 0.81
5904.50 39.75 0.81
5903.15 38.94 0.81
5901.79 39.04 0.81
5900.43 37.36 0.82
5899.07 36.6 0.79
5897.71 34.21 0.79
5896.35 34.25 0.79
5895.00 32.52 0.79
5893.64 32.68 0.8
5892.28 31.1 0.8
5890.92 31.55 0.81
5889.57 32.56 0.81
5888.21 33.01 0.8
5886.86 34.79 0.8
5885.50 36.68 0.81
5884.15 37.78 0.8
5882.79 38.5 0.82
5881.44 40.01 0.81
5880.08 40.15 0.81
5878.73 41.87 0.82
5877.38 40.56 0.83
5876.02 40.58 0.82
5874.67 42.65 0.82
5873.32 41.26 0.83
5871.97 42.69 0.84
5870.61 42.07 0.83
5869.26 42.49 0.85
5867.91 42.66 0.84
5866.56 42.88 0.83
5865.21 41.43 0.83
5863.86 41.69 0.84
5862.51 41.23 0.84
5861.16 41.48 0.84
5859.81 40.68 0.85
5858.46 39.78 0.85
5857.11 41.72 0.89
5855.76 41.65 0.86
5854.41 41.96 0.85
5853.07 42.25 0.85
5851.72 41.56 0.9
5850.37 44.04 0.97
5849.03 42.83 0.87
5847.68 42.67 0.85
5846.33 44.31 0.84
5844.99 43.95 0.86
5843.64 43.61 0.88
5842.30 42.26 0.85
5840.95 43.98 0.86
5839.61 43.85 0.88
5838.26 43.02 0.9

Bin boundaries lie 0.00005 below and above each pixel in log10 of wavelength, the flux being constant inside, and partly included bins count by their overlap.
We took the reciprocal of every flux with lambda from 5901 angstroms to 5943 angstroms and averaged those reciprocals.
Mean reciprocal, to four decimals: 0.0243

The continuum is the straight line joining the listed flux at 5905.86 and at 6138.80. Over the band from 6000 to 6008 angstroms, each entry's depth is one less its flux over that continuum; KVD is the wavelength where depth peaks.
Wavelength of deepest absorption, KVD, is 6000.45 angstroms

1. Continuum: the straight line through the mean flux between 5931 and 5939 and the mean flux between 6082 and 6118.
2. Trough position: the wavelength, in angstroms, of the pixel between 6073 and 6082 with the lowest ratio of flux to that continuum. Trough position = 6081.12 angstroms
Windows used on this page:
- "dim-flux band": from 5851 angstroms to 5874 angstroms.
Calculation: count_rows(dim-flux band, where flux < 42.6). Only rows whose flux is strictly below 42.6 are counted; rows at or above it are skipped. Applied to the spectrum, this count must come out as 14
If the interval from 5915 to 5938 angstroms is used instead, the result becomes 16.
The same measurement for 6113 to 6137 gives 15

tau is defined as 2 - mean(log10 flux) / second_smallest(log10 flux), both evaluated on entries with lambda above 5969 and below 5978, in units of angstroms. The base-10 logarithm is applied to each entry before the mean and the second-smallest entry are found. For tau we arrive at 0.996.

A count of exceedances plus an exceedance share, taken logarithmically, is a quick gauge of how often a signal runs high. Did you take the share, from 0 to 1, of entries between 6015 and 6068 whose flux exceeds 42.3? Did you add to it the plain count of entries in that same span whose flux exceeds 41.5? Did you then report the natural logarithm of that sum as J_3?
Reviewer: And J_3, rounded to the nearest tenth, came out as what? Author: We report 3.4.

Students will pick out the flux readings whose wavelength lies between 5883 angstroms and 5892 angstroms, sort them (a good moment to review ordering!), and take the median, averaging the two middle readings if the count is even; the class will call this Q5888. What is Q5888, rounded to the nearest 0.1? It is 33.9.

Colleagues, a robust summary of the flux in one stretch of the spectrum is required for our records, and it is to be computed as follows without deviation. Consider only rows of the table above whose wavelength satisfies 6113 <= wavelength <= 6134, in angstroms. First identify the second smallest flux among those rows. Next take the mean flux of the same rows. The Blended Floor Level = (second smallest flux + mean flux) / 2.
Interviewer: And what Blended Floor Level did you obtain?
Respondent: 41.2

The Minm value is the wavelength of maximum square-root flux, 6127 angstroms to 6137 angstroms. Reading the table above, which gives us 6130.32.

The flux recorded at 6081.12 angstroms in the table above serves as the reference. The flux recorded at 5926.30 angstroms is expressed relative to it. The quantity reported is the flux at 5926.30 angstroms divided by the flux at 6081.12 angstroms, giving 0.98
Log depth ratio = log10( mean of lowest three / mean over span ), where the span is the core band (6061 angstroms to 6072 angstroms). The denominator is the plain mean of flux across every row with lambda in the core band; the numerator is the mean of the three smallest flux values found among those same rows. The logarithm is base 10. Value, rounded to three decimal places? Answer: -0.010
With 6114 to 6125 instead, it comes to -0.007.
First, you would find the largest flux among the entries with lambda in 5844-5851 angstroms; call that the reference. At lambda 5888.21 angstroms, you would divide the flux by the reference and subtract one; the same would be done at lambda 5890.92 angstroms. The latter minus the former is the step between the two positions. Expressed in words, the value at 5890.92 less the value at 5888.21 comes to -0.033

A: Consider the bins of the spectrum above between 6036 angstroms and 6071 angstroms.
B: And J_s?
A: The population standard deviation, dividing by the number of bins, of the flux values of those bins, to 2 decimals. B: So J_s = 0.87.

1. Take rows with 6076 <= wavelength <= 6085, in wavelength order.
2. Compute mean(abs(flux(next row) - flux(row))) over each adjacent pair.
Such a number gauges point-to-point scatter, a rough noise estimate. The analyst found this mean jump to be 0.92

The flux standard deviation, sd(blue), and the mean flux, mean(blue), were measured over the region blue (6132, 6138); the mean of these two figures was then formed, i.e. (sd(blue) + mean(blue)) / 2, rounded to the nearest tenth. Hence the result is 20.7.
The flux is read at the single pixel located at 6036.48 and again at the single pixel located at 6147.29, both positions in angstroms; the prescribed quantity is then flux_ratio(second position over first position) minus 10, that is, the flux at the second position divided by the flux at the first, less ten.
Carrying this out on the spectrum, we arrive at -9.05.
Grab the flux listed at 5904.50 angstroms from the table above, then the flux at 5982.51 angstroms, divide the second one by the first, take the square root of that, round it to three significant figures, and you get 1.04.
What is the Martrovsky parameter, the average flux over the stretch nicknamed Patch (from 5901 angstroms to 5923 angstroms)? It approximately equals 40.8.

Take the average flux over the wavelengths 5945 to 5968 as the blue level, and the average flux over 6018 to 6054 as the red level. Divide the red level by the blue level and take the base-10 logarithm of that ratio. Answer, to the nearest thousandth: 0.010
